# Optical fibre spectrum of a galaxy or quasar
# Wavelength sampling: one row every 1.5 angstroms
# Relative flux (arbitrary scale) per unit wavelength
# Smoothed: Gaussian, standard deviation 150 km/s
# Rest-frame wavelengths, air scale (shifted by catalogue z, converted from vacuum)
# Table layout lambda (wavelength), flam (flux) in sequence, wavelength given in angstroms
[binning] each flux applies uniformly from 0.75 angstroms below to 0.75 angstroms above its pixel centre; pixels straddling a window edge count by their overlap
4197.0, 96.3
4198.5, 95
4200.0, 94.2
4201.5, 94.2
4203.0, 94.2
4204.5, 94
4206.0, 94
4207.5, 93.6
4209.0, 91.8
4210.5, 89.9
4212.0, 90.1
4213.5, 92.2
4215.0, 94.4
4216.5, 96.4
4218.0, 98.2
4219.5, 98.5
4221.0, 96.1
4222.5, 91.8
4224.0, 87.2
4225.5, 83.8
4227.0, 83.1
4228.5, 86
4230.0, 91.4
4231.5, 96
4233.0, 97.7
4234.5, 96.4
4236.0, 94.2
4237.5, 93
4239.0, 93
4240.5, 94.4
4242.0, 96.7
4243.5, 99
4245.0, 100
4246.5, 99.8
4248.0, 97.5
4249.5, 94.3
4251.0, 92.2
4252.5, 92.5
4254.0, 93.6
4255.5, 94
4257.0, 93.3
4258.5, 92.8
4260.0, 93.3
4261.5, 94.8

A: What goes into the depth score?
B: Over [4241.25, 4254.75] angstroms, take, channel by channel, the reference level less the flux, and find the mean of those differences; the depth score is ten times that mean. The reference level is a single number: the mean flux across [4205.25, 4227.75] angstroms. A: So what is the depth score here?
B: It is -41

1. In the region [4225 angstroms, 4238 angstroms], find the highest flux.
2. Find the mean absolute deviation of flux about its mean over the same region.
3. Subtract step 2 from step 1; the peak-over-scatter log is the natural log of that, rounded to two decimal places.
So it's 4.53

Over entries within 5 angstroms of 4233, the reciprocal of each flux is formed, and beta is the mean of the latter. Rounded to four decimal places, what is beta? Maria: 0.0107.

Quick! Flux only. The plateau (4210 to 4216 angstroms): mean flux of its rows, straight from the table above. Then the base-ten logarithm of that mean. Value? 1.96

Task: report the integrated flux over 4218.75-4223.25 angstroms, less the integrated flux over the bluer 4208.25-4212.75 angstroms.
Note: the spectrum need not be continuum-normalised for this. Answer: 22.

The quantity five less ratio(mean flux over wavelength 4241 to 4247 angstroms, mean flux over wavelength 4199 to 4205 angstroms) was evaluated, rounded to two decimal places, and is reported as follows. 3.95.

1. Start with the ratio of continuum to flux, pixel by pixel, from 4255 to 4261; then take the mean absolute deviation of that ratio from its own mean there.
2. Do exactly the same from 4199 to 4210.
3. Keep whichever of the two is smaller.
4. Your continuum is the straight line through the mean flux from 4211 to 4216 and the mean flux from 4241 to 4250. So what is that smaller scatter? 0.0062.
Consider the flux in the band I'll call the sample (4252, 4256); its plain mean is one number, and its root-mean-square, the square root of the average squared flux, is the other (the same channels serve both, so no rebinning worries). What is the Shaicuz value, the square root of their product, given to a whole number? 93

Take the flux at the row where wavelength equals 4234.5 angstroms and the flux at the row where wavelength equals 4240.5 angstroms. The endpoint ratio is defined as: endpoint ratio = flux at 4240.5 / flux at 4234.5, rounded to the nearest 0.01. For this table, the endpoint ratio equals 0.98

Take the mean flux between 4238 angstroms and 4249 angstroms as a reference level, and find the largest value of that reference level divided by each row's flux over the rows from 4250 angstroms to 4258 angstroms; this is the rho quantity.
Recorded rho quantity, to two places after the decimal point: 1.05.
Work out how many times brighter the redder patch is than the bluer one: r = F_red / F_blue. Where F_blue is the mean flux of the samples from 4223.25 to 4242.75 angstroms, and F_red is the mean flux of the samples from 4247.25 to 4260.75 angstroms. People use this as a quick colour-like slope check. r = 1.02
